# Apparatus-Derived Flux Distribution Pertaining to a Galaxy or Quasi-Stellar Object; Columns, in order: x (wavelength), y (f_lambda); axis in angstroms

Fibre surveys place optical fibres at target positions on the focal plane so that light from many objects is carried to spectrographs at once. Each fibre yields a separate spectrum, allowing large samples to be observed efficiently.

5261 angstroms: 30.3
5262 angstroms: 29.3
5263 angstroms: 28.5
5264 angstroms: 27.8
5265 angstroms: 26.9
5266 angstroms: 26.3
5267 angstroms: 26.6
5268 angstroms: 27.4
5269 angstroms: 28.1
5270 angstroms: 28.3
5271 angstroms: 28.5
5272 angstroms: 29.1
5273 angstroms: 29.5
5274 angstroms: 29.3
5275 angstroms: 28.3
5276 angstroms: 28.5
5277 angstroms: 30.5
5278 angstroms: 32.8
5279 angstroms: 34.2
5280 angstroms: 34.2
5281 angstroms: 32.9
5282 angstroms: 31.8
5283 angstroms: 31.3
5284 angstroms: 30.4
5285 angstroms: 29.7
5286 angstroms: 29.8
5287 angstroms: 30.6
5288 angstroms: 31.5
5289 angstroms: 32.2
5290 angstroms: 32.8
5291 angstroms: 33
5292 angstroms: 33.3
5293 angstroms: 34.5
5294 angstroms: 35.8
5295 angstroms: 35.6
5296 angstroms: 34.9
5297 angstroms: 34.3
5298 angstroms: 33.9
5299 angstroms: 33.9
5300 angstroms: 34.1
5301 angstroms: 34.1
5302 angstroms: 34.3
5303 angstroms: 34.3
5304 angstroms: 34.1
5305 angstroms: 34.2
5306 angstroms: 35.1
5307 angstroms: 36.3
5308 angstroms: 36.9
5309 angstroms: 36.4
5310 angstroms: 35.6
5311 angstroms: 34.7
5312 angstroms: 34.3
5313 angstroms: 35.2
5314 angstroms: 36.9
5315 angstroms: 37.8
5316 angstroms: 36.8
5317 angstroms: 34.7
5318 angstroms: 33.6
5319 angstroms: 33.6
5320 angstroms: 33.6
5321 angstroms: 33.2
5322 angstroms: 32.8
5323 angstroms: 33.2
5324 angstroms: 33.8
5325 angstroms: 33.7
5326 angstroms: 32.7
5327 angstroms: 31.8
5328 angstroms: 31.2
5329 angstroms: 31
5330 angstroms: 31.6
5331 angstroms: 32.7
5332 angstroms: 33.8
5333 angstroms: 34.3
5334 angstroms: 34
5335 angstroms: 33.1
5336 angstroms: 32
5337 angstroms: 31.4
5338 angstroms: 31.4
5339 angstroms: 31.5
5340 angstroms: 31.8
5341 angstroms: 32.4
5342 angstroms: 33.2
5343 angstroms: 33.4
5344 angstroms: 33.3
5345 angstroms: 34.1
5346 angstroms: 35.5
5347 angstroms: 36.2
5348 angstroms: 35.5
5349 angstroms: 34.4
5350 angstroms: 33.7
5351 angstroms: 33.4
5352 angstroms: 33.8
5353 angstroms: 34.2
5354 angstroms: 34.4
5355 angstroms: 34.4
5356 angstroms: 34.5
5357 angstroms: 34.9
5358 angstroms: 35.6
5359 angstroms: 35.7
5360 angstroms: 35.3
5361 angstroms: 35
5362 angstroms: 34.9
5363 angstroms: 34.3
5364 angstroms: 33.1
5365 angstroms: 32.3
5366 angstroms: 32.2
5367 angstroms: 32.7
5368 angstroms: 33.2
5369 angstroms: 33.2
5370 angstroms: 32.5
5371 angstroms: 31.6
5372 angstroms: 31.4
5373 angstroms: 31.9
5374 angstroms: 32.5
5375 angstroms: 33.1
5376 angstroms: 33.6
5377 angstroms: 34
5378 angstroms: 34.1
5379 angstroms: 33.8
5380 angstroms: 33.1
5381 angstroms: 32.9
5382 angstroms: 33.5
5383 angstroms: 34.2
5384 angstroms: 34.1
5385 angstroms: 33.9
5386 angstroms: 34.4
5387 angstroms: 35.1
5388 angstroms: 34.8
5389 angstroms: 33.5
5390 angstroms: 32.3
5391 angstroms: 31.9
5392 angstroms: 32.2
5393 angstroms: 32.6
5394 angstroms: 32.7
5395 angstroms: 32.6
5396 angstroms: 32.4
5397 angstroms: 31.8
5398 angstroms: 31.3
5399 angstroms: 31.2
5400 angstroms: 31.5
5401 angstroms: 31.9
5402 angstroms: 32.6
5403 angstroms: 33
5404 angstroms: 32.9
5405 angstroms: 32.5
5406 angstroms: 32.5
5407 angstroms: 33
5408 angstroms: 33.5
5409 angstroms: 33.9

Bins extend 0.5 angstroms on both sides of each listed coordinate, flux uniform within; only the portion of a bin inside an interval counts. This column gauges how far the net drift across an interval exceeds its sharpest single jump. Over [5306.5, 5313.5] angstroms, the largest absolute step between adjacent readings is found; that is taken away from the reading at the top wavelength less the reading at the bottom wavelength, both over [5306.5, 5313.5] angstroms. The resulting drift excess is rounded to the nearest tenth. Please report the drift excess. -2.0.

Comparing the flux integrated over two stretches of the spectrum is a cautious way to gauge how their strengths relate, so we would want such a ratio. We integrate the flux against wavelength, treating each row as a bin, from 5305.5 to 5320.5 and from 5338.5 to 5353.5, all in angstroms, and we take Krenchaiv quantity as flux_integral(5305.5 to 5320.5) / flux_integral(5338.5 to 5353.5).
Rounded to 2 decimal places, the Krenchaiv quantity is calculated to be 1.05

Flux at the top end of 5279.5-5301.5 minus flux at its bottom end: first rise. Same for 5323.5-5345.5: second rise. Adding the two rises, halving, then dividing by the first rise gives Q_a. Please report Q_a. -1.0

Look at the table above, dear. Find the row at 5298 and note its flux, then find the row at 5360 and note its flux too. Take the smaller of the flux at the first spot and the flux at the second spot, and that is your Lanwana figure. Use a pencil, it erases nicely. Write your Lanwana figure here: 33.9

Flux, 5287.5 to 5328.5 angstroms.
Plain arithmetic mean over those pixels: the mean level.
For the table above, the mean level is 34.3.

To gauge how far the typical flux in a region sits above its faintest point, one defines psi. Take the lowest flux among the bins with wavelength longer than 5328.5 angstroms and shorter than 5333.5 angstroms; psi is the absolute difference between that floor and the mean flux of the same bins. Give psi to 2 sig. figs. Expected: 1.7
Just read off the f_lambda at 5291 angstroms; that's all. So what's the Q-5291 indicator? 33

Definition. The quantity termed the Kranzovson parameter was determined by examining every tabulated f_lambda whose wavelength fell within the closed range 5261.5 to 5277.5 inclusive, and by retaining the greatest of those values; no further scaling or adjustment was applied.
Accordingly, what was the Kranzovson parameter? 30.5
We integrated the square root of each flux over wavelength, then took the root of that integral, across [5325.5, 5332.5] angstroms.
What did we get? 6.30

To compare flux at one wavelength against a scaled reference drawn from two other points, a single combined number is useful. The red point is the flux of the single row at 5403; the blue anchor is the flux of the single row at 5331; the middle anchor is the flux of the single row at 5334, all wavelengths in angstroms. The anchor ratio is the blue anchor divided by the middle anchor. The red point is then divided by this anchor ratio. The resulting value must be 34.3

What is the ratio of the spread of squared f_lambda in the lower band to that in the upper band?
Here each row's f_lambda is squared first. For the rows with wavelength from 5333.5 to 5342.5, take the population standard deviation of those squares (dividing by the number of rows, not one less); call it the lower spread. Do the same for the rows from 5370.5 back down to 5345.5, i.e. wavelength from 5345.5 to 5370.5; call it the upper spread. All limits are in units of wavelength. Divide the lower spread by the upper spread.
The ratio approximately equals 0.7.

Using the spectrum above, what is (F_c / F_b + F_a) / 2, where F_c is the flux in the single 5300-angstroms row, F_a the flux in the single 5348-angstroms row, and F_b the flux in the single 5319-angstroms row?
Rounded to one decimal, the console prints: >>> 18.3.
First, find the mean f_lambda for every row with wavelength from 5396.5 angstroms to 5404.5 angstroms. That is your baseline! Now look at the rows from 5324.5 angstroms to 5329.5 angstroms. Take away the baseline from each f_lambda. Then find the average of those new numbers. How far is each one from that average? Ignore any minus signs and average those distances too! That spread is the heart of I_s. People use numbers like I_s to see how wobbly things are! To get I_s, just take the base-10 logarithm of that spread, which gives -0.05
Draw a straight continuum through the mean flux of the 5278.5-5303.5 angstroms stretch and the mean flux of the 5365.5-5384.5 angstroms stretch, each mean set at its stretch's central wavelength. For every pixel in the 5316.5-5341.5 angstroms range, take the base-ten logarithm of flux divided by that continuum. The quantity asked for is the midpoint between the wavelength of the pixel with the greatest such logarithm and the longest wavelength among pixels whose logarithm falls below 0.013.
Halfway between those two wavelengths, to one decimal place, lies 5329.0 angstroms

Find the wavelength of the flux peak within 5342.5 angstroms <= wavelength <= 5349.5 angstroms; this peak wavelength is 5347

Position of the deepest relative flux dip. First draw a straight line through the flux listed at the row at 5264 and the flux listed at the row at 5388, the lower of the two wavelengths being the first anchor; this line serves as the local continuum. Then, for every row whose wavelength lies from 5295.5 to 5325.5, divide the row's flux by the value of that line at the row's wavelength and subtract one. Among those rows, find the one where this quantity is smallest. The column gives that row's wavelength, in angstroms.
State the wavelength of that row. 5322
